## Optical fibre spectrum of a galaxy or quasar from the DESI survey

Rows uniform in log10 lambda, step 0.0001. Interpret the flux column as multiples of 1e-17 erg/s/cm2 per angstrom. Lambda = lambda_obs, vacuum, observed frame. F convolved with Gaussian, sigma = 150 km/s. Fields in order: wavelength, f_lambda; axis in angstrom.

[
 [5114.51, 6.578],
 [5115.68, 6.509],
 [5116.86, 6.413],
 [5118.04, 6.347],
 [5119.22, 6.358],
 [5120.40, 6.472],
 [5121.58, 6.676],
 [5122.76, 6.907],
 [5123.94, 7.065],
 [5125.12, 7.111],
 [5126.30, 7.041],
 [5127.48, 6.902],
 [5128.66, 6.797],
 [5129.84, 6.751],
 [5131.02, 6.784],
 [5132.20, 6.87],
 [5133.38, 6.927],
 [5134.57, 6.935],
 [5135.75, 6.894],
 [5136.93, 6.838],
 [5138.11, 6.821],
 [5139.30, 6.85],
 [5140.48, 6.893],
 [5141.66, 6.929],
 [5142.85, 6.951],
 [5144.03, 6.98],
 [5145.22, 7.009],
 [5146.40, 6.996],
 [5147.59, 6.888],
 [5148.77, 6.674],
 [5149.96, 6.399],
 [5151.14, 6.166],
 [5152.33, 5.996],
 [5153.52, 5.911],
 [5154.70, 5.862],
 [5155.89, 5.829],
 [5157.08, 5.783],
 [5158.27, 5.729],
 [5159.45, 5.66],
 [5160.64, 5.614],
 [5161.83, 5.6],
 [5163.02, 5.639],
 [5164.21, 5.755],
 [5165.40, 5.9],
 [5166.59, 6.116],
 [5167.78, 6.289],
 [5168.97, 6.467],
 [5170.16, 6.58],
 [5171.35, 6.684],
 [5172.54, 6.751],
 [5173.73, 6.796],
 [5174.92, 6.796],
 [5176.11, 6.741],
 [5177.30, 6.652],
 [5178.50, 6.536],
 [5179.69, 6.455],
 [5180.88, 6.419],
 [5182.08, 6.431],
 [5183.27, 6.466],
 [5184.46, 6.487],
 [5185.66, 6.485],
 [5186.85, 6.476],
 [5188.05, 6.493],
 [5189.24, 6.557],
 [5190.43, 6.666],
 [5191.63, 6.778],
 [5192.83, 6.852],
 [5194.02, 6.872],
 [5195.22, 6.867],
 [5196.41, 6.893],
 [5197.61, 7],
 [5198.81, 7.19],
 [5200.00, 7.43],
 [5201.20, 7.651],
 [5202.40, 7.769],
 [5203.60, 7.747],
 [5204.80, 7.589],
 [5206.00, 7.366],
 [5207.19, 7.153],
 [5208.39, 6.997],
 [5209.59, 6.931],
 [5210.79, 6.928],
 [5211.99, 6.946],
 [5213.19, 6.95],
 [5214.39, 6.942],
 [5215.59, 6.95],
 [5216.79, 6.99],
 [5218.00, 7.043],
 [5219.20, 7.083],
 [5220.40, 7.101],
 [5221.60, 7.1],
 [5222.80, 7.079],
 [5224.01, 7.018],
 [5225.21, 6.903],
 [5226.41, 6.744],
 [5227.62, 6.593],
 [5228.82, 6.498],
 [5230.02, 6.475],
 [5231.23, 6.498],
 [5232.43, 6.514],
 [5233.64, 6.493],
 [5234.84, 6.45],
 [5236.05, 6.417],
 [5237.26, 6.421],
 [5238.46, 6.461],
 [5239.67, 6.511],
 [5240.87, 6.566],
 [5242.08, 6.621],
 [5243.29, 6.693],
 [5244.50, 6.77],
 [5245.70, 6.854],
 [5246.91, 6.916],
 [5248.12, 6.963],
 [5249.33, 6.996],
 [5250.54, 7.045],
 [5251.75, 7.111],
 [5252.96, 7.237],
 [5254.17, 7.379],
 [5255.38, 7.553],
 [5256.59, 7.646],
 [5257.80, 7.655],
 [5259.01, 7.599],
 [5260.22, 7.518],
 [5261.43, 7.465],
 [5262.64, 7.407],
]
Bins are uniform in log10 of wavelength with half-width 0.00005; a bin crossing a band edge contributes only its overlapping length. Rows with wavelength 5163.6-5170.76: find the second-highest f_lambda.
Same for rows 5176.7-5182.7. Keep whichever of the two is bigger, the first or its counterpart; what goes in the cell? 6.54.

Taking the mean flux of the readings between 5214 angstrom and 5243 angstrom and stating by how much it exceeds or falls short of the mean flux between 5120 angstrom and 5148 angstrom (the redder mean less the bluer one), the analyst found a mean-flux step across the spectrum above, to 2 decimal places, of -0.16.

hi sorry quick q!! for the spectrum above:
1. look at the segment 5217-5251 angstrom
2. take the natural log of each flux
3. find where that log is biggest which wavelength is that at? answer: 5220.40 angstrom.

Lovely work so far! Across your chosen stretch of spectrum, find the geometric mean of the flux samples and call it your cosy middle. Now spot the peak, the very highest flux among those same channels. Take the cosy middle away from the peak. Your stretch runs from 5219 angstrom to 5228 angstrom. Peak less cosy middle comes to 0.15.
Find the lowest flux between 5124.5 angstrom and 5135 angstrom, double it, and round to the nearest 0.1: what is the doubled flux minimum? 13.5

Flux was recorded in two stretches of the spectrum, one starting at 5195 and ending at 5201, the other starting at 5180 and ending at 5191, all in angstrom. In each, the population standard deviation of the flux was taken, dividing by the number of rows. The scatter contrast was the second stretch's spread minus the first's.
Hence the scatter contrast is -0.14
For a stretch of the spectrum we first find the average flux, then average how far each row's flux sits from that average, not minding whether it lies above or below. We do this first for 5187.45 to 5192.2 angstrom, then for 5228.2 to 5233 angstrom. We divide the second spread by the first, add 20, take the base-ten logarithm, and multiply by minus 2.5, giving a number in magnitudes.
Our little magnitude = -3.26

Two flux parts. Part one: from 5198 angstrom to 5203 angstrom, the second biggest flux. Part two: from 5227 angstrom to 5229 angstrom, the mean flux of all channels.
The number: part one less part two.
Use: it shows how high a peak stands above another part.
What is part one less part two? 1.1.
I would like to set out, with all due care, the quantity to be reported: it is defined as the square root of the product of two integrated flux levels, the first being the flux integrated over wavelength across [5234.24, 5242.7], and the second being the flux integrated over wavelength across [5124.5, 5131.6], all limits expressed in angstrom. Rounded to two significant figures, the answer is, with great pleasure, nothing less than 52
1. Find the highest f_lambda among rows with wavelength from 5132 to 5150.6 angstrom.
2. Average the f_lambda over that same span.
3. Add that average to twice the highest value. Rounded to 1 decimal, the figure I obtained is 20.9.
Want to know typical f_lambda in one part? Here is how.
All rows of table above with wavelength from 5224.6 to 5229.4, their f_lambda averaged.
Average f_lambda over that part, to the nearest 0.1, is 6.7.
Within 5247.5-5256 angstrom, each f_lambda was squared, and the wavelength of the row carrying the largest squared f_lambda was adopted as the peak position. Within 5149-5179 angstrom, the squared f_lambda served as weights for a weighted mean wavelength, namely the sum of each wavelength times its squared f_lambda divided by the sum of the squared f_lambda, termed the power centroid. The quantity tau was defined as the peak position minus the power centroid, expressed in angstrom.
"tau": 90.3 angstrom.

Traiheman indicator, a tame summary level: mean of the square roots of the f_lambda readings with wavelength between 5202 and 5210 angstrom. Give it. 2.71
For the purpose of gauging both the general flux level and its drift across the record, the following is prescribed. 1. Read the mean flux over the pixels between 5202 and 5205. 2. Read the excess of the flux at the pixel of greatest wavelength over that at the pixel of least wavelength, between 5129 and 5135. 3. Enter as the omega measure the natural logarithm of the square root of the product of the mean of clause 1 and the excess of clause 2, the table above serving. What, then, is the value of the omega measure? 0.17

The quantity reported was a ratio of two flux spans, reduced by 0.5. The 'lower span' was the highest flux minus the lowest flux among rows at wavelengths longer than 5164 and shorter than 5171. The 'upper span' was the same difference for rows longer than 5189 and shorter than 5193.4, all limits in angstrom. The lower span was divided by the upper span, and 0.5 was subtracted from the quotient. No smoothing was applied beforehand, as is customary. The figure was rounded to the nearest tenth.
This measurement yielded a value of 2.3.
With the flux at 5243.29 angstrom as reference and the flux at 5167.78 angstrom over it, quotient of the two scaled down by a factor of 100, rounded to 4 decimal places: 0.0094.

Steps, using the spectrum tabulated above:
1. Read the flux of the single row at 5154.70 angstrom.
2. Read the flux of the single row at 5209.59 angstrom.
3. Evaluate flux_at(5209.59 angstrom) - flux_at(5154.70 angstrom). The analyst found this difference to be 1.1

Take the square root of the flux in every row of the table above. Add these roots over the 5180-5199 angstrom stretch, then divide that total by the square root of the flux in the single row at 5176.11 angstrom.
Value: 15.93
